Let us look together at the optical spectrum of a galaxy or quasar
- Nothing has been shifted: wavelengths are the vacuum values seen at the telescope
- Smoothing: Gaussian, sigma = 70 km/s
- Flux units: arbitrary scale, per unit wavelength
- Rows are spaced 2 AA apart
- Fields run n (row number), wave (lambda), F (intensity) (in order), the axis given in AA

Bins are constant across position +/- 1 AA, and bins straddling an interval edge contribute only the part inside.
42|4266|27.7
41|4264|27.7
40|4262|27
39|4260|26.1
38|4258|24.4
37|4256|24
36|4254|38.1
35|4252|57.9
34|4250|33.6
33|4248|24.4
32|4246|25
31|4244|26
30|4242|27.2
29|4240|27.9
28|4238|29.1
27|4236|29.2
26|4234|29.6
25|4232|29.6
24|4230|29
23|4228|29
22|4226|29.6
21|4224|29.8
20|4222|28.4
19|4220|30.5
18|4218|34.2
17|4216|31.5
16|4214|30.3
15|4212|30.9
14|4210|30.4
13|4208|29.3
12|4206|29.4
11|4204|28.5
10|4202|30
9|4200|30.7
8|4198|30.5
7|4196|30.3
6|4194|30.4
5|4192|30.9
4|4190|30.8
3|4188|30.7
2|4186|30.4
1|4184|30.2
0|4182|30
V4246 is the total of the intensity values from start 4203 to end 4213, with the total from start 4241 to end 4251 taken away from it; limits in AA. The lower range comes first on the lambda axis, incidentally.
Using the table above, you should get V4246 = 12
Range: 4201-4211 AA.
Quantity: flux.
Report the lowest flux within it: 28.5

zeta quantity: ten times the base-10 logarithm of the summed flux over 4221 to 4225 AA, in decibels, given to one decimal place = 17.6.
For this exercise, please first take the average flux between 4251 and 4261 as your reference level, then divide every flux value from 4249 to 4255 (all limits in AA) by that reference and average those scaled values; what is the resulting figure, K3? 1.27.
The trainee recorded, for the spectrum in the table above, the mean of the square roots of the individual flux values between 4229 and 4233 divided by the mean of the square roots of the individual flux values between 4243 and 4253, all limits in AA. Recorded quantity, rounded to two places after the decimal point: 0.95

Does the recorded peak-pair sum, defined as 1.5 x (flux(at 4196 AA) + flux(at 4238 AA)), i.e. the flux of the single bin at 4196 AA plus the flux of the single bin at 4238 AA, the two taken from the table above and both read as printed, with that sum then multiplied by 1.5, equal 89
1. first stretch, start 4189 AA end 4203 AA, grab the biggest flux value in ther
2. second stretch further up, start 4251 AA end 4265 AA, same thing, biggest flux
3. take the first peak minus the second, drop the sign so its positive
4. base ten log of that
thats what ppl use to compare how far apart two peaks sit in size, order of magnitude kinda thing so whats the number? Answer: 1.43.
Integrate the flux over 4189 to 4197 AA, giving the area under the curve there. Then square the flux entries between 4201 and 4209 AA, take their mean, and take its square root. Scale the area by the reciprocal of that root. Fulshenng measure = 8.4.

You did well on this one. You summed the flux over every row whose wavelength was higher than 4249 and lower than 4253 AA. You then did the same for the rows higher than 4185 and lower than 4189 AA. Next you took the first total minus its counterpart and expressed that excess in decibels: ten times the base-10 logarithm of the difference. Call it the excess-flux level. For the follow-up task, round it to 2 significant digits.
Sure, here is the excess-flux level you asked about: 15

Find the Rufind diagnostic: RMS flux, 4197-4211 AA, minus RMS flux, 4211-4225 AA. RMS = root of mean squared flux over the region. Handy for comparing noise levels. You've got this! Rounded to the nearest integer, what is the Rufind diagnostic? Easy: -1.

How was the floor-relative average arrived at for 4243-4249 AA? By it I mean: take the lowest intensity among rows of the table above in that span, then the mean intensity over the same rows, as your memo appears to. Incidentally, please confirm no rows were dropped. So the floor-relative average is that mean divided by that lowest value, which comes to 1.03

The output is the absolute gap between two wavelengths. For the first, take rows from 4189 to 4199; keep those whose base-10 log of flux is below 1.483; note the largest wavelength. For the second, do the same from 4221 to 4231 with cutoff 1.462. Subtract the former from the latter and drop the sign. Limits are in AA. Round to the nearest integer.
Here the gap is 26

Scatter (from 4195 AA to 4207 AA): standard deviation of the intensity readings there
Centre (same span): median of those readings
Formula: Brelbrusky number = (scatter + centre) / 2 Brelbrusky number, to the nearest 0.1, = 15.5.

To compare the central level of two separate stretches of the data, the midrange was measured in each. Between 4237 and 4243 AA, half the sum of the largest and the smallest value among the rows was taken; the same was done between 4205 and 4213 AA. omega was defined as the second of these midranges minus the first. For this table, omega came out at 2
